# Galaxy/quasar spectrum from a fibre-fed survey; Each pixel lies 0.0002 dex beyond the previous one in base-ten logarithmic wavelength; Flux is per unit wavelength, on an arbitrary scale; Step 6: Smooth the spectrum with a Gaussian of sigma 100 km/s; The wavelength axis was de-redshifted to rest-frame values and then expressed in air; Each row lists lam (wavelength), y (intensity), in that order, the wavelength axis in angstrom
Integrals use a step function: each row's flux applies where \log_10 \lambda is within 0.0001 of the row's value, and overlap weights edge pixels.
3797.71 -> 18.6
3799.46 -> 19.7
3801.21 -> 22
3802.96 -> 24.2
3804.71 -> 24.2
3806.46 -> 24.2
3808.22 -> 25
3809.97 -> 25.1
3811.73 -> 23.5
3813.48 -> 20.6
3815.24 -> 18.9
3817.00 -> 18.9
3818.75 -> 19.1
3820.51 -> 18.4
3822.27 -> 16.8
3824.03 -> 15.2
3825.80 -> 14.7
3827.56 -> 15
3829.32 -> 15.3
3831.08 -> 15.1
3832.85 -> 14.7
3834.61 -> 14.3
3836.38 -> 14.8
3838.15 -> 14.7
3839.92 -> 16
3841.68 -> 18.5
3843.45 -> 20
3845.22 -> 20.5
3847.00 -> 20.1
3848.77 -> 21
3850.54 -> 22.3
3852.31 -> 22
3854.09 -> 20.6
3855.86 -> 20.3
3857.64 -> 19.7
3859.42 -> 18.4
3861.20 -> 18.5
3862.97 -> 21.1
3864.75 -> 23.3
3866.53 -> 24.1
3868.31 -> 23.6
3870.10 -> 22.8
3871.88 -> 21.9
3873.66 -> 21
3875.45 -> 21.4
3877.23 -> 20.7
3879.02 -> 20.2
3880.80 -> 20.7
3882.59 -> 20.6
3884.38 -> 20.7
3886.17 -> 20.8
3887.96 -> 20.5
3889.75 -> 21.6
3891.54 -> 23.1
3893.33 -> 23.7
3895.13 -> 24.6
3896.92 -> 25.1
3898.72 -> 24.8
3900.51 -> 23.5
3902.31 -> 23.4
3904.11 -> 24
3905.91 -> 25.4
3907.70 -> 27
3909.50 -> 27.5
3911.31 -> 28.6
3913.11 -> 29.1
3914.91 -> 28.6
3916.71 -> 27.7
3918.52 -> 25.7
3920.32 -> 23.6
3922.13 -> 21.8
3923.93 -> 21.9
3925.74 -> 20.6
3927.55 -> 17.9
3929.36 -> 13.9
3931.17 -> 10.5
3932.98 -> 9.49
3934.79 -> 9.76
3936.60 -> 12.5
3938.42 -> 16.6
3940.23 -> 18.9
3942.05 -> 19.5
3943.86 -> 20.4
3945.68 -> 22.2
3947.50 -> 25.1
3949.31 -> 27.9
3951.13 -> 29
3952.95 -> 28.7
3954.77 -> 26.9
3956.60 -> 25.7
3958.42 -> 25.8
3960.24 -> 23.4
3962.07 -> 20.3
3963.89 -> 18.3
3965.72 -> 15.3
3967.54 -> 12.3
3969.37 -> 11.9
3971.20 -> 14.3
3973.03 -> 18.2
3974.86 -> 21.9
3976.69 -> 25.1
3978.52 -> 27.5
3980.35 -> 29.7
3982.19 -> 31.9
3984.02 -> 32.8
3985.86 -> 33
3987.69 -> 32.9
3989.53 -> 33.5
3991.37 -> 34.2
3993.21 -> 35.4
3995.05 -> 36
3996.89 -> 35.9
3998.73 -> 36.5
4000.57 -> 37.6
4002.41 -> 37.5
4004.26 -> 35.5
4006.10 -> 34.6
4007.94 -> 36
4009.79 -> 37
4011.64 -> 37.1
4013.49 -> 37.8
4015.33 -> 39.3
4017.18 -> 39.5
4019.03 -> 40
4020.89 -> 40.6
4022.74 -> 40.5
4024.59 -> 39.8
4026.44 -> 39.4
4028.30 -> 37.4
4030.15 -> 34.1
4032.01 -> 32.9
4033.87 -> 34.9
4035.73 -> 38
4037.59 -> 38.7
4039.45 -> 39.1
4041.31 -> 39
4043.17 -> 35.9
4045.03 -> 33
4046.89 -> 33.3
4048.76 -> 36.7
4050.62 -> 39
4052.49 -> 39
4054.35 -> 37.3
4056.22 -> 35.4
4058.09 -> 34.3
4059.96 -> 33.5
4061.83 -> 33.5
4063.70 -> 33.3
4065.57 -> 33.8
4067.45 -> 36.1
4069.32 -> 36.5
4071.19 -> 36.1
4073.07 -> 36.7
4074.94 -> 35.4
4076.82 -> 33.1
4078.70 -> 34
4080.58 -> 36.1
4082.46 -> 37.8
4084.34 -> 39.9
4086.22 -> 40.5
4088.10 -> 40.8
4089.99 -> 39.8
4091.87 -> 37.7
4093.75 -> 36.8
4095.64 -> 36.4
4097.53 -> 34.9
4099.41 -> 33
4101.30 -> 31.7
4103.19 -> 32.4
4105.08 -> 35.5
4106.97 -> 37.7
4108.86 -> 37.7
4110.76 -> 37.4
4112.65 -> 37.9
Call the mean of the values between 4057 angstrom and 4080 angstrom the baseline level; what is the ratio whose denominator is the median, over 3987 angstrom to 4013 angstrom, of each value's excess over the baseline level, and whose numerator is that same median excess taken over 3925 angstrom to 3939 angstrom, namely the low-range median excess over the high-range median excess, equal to -17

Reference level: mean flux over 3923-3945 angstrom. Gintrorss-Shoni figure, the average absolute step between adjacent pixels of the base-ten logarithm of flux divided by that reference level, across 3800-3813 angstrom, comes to 0.014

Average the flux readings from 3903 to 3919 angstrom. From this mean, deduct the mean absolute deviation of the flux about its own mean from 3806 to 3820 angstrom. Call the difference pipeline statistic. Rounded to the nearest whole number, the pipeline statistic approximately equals 25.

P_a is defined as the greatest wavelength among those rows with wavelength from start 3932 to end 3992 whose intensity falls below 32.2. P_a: 3982.19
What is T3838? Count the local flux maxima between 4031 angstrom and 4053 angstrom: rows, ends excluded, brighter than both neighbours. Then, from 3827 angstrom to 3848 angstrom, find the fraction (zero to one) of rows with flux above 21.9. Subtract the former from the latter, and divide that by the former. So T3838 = -1.00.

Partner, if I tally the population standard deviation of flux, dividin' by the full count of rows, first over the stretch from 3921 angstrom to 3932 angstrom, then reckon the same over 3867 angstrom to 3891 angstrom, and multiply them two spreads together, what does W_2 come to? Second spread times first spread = 4.1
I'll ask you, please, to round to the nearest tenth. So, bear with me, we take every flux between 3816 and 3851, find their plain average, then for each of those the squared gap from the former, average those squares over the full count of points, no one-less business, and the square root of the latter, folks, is 2.5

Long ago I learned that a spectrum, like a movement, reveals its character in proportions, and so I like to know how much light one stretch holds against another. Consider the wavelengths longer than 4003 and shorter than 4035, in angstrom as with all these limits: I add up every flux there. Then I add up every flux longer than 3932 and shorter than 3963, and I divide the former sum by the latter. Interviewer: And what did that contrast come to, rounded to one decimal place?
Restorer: 1.8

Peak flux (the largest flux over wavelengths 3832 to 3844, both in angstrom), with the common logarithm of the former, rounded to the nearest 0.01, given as 1.30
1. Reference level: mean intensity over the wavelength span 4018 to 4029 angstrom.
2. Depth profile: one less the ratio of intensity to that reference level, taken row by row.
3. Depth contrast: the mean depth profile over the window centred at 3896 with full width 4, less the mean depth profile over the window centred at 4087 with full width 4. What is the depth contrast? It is 0.40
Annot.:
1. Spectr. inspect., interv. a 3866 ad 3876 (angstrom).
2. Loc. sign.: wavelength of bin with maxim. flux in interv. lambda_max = 3866.53 angstrom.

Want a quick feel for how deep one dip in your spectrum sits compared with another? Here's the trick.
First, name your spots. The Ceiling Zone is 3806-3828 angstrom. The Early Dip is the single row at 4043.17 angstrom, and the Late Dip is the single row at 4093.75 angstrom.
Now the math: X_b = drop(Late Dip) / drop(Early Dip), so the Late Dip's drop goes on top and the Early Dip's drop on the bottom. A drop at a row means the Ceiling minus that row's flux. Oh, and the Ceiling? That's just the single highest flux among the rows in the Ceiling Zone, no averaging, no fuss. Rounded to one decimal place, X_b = 1.1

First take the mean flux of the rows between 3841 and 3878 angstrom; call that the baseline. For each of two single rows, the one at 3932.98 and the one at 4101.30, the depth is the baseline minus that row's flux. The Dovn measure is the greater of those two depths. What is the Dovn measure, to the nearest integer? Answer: 12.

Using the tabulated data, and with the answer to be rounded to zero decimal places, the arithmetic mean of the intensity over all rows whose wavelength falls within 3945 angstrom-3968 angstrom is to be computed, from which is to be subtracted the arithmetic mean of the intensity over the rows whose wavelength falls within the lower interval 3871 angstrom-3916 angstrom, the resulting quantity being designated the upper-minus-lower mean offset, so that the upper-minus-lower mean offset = 0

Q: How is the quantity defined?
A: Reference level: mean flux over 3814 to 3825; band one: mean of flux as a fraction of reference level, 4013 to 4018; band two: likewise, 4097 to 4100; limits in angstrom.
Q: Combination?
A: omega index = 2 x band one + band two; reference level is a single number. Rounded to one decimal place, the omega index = 6.2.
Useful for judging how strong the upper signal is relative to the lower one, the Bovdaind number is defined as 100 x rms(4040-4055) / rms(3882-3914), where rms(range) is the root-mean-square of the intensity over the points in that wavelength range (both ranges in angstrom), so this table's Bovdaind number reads 151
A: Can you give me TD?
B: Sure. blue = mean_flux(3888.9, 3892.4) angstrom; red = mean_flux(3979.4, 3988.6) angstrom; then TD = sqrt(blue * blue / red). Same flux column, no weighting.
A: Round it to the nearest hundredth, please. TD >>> 3.95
